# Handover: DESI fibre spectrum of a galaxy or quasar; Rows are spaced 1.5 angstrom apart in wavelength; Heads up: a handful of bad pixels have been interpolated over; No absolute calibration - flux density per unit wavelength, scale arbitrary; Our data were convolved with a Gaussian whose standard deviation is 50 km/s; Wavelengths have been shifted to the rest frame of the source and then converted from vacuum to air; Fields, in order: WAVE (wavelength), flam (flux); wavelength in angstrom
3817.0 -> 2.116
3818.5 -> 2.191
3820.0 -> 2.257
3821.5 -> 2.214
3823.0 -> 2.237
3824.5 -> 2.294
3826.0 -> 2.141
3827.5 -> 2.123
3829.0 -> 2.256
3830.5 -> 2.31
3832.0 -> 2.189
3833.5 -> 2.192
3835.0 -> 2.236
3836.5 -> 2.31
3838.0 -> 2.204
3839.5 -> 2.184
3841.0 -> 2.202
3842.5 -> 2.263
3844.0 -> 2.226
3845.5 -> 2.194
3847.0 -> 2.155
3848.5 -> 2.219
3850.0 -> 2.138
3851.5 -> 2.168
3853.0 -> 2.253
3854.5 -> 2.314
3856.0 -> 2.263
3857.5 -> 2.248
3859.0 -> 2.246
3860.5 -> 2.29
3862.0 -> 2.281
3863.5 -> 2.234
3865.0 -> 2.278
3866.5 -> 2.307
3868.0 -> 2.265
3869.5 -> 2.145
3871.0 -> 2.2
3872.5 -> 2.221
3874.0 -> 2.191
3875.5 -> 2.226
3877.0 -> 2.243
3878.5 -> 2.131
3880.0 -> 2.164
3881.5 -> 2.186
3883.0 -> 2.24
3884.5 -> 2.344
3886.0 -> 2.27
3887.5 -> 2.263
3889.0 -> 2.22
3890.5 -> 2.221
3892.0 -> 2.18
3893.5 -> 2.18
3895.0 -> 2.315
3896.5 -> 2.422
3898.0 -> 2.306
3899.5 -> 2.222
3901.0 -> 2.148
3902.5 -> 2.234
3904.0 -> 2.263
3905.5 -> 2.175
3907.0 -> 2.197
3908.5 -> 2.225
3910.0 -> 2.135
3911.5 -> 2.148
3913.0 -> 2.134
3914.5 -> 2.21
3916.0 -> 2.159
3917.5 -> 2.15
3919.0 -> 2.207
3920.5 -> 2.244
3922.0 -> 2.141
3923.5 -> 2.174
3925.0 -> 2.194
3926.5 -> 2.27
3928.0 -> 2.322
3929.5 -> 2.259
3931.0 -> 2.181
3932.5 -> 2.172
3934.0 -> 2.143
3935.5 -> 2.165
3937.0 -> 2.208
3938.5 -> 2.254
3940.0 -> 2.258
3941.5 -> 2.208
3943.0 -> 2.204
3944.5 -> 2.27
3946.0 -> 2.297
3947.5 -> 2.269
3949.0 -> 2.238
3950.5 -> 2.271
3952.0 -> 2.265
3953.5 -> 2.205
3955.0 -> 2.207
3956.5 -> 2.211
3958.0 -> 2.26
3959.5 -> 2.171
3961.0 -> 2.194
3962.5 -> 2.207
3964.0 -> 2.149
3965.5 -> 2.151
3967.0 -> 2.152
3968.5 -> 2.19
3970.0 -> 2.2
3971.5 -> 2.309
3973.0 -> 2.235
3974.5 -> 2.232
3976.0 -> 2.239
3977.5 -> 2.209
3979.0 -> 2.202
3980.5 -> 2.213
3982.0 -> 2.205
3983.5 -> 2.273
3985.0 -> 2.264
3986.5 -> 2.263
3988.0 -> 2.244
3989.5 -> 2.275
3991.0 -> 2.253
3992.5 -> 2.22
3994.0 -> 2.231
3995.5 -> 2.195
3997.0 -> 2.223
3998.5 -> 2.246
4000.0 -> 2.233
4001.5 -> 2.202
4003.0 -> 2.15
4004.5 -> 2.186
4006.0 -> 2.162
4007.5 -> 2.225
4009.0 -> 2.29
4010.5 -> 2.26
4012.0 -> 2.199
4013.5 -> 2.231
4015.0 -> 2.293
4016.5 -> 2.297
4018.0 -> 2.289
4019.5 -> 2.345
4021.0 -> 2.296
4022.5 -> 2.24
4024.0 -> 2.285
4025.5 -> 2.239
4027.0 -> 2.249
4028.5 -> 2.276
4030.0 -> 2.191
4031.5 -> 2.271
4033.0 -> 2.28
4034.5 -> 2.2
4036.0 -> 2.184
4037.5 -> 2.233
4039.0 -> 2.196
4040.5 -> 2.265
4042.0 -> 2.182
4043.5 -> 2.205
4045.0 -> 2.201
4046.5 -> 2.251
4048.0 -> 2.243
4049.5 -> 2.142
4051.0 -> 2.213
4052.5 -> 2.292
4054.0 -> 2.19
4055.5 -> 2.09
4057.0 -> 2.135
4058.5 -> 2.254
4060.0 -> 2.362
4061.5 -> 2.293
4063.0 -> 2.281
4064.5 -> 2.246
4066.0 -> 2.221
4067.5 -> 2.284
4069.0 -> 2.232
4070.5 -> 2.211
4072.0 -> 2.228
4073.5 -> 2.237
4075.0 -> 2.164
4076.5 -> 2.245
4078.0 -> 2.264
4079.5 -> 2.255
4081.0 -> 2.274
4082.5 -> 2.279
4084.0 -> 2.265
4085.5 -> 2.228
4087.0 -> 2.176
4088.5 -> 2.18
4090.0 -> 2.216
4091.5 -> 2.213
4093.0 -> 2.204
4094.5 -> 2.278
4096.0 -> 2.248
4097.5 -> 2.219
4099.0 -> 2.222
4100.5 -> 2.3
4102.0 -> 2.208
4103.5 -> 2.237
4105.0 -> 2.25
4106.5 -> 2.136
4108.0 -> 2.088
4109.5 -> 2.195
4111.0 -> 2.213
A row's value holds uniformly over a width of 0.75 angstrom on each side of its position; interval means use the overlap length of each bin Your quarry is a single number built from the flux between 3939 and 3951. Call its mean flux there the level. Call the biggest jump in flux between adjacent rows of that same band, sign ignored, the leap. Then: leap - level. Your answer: -2.186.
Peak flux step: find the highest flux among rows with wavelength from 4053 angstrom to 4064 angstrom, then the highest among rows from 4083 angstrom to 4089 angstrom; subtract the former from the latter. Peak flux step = -0.10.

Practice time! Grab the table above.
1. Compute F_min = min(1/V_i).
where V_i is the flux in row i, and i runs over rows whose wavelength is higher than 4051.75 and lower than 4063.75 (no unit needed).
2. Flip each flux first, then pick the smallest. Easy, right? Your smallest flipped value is 0.423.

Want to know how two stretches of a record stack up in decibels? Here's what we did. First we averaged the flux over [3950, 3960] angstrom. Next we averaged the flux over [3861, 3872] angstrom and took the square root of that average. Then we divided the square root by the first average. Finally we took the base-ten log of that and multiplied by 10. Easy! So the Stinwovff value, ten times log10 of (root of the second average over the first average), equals -1.722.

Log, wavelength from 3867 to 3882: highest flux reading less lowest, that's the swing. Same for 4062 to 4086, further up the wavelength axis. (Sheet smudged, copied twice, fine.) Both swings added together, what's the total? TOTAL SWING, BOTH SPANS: 0.254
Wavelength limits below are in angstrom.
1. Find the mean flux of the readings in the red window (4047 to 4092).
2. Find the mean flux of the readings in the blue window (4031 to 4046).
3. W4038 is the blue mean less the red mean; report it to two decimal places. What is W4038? -0.01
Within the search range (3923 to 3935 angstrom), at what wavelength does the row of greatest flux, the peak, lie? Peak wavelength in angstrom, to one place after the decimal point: 3928.0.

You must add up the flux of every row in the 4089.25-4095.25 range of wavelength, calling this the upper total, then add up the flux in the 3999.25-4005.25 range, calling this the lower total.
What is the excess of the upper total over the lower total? 0.14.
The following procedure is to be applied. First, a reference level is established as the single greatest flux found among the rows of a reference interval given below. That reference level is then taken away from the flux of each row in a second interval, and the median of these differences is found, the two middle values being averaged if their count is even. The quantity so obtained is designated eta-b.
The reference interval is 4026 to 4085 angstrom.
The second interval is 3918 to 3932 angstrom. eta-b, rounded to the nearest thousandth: -0.155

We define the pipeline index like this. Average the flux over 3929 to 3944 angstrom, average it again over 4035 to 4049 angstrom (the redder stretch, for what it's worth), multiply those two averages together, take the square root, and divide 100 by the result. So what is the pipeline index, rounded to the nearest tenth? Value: 45.2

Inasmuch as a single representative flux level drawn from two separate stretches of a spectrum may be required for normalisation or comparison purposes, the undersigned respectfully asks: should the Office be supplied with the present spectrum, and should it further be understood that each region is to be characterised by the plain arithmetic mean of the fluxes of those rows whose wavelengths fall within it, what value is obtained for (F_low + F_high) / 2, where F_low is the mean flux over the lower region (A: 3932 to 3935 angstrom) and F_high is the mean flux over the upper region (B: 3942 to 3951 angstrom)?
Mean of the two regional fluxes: 2.21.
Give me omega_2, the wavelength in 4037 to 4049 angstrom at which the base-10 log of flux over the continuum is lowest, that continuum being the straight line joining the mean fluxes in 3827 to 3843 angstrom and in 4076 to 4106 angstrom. 4042.0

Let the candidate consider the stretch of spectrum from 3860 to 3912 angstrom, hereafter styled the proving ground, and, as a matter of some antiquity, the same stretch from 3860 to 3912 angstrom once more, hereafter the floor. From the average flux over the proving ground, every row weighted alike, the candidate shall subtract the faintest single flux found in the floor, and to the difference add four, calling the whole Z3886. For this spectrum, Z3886 4.10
